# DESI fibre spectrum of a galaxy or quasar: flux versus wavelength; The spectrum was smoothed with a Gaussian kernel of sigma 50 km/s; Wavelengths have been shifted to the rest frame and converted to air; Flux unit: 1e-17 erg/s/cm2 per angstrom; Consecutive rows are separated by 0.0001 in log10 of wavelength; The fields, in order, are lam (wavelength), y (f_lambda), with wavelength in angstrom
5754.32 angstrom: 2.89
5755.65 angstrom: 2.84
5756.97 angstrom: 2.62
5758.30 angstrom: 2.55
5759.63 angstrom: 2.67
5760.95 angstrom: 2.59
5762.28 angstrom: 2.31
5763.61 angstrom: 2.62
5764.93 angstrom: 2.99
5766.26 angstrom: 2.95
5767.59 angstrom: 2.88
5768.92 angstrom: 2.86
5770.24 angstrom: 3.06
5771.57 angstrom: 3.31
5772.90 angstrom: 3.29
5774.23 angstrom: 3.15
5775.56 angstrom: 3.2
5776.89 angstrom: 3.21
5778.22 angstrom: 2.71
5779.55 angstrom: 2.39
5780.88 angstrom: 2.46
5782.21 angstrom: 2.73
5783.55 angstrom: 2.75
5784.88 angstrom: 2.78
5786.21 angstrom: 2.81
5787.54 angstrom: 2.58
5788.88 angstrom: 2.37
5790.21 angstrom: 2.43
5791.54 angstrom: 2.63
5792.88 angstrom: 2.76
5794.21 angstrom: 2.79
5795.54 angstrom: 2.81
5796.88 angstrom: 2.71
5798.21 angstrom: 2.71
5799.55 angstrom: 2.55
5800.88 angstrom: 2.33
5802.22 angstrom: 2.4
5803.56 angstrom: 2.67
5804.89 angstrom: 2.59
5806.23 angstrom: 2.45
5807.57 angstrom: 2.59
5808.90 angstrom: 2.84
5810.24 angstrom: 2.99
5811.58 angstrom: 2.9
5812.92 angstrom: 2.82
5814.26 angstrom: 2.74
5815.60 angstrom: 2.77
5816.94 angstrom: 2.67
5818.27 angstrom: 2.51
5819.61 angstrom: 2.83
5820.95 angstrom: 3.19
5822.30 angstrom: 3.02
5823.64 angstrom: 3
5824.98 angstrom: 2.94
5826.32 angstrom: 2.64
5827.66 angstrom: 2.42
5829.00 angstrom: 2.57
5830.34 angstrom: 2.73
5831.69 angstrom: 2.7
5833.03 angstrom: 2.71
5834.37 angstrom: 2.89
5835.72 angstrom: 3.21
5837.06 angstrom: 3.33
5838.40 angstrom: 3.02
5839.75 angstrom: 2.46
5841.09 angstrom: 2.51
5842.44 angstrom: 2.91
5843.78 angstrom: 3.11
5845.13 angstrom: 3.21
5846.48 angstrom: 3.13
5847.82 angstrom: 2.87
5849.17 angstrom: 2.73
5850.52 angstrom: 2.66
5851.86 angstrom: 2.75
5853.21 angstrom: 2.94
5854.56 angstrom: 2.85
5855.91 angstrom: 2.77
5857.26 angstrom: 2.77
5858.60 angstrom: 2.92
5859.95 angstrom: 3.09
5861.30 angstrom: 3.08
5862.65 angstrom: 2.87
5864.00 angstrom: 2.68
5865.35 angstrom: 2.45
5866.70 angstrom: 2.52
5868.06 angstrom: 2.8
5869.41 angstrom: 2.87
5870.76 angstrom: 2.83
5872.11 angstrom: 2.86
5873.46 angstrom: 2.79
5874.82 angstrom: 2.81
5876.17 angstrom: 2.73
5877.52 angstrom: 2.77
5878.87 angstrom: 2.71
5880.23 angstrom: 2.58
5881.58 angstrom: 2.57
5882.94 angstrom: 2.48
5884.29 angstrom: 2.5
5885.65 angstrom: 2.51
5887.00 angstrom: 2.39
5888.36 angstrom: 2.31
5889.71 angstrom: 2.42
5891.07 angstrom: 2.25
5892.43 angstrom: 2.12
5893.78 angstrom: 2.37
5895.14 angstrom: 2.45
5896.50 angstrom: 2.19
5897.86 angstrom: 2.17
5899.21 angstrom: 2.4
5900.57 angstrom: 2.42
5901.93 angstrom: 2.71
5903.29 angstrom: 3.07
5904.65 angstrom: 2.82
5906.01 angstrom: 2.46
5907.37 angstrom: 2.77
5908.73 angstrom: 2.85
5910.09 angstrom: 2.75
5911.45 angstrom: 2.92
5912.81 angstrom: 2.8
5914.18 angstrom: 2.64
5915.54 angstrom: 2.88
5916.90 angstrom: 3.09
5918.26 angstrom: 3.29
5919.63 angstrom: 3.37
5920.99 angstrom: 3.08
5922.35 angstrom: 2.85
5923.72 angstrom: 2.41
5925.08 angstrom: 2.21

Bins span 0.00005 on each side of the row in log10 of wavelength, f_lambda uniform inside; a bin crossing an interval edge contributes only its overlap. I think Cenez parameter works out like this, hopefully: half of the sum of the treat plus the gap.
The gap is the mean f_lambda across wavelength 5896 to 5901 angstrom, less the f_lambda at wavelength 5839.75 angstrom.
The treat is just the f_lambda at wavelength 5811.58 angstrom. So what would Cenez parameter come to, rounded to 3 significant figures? 1.37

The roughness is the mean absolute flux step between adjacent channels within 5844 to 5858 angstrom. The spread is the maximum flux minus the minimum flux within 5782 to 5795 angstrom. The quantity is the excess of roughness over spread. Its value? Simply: -0.3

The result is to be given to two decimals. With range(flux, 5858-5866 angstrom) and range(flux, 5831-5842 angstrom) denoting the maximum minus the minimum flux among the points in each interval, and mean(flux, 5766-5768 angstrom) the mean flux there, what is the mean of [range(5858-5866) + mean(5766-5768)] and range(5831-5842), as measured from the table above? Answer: 2.21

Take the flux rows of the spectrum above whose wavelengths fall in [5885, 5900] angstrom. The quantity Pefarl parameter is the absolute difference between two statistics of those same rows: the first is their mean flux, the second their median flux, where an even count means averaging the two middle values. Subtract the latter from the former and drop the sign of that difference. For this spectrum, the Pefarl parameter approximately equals 0.04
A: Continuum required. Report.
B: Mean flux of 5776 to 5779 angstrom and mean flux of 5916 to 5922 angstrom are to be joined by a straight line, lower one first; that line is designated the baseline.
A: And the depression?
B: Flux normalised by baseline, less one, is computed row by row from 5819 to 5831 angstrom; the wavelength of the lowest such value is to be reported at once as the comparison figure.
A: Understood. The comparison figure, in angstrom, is 5827.66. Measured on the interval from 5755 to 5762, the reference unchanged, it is 5758.30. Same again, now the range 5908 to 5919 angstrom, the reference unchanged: 5914.18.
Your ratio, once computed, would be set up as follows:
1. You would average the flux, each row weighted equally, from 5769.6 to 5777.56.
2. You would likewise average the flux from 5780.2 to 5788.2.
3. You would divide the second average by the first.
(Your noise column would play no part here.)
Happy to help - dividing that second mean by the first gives 0.84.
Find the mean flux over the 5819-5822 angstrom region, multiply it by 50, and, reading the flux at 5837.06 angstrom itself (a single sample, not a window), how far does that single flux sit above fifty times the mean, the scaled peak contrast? -147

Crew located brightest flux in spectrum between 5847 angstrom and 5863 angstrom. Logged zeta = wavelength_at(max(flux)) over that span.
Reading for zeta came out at 5859.95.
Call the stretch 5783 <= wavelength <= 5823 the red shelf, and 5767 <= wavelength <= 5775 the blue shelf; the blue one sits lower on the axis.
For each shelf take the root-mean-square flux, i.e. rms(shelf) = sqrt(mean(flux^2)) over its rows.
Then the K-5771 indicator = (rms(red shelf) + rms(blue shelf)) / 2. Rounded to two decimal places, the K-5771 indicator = 2.90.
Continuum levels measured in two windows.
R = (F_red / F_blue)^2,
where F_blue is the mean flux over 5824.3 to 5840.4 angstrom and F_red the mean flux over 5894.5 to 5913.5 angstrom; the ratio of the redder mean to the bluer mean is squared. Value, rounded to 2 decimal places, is 0.88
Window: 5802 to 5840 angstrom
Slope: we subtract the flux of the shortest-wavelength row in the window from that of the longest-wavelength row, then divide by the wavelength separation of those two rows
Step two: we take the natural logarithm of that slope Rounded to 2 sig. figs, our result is -6.4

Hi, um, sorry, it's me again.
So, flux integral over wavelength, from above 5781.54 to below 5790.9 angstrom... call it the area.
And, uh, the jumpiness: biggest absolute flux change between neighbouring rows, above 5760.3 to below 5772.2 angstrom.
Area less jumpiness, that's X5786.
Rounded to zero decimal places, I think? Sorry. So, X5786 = 24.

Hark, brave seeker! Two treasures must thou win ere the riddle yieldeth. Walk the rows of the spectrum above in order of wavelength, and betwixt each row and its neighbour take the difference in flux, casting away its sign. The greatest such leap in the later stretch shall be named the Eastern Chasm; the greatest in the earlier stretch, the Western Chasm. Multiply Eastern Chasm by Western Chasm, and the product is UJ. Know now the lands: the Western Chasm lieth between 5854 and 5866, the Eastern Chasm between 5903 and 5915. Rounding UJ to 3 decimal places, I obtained 0.083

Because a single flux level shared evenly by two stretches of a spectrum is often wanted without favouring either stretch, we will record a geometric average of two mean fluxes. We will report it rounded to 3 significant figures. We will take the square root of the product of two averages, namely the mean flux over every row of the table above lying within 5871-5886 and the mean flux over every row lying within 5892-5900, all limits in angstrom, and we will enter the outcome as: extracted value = 2.47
